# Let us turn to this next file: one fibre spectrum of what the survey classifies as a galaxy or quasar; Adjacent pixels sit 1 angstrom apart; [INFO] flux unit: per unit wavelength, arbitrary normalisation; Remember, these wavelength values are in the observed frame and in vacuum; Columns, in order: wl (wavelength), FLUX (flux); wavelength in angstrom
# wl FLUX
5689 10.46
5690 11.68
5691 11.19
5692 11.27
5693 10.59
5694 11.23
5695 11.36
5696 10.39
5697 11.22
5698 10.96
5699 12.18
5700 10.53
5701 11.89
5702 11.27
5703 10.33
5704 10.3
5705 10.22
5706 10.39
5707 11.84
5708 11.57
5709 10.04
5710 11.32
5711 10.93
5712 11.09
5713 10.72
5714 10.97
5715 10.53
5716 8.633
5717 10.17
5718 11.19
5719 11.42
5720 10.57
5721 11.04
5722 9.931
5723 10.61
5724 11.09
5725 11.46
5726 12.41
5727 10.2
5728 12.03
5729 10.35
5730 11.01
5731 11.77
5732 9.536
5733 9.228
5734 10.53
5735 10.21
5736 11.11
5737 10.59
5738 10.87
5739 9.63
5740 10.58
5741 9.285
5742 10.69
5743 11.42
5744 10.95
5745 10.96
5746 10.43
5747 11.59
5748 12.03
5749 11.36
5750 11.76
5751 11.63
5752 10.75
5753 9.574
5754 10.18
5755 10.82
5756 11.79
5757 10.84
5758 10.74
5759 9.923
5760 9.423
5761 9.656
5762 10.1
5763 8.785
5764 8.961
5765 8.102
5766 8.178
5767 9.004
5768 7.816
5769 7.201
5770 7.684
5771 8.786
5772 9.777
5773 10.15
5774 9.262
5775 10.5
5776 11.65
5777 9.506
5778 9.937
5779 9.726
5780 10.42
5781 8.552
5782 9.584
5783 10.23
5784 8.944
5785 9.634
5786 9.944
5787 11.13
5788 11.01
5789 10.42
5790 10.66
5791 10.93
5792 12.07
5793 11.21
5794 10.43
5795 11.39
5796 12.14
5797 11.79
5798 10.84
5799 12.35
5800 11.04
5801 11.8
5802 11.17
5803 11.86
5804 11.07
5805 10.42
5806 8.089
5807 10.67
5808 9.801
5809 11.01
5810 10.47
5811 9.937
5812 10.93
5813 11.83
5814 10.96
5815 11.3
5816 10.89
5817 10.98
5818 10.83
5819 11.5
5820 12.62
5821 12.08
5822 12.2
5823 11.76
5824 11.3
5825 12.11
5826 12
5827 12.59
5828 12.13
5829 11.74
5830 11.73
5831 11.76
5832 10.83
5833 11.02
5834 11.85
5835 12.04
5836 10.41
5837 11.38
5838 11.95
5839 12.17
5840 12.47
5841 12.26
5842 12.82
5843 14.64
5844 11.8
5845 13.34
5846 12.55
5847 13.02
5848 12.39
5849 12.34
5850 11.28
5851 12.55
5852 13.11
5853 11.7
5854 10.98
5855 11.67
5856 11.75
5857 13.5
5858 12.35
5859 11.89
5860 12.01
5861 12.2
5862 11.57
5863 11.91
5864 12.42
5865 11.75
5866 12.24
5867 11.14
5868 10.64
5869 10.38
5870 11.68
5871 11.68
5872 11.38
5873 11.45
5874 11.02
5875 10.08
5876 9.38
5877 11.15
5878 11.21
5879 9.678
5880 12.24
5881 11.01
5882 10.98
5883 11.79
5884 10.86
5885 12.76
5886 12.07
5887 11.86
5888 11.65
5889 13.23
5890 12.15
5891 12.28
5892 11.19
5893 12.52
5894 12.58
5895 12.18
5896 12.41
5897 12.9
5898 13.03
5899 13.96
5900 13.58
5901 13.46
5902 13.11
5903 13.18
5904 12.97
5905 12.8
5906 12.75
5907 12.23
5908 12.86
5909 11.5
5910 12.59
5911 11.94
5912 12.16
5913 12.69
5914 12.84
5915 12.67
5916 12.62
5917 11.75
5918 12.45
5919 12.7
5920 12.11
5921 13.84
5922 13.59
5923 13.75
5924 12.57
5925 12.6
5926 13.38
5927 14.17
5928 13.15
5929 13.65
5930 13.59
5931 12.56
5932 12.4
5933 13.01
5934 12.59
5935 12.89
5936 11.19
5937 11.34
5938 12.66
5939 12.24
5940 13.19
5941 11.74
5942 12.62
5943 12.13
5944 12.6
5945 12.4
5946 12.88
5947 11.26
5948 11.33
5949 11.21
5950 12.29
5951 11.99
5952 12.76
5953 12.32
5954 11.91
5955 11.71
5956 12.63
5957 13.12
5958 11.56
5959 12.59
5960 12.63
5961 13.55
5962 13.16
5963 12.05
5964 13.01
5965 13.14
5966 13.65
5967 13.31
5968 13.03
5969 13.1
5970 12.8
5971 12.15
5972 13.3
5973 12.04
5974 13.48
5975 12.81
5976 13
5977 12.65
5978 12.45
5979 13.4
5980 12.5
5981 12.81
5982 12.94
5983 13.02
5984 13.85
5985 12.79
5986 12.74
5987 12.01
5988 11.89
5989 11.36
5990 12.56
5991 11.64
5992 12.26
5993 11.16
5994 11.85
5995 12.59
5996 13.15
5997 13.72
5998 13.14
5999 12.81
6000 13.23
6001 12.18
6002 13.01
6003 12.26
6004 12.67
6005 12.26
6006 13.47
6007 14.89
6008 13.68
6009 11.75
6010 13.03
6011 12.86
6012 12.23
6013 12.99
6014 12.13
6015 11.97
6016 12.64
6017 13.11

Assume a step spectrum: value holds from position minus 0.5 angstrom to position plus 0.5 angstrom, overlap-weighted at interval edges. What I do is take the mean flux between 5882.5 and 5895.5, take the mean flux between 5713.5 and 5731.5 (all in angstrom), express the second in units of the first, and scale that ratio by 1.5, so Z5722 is 1.35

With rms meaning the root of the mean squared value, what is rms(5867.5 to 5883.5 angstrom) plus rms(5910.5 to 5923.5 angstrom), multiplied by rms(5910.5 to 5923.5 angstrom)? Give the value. 302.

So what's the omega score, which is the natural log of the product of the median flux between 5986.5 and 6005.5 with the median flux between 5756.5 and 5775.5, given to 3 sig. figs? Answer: 4.73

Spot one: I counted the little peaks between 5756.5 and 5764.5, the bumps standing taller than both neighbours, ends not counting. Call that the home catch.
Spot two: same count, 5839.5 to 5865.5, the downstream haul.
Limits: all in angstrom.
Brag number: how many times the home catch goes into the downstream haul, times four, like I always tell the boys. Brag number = 28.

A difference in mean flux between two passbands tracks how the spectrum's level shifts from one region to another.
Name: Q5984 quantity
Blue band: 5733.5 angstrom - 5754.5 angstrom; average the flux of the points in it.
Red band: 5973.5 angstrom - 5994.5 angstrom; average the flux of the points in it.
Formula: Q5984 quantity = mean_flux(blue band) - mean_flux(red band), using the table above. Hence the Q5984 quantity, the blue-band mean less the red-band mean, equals -1.76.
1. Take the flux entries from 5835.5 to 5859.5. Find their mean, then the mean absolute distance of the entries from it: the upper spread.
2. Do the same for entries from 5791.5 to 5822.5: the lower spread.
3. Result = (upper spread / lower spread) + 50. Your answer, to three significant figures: 51.0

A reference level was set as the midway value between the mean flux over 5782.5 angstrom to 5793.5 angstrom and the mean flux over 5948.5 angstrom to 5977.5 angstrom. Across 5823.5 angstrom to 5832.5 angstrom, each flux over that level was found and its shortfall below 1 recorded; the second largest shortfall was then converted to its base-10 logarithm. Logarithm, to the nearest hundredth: -1.58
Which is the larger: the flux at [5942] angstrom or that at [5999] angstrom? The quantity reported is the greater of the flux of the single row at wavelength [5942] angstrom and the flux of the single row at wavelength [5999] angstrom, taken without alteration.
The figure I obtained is 12.8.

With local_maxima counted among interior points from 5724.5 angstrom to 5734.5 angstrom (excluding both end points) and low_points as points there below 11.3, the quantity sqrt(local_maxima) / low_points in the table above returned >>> 0.29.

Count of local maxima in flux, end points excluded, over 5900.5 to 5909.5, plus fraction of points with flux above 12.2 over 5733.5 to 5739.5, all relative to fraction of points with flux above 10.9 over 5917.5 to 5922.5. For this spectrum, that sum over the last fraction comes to 2.0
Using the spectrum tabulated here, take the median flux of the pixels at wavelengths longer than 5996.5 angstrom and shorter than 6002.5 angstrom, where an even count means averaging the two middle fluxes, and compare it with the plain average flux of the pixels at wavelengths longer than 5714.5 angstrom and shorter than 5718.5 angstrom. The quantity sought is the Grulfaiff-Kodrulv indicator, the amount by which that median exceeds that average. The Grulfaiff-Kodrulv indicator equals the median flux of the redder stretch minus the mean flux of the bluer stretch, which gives 2.9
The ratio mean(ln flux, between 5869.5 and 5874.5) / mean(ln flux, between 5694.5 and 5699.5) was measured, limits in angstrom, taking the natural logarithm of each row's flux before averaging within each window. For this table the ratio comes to 1.01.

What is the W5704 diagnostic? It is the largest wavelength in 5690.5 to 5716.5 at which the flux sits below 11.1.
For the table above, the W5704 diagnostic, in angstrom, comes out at 5716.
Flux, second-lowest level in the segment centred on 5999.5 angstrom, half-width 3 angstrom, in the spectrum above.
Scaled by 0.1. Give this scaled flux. 1.28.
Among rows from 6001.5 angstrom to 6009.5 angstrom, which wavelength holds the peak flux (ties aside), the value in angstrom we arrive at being 6007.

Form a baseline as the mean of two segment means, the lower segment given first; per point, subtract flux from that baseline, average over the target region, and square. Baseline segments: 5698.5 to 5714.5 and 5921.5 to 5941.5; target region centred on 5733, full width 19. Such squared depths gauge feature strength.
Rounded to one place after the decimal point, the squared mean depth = 1.5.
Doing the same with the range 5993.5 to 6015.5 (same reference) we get 0.8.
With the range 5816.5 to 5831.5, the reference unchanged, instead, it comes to 0.0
